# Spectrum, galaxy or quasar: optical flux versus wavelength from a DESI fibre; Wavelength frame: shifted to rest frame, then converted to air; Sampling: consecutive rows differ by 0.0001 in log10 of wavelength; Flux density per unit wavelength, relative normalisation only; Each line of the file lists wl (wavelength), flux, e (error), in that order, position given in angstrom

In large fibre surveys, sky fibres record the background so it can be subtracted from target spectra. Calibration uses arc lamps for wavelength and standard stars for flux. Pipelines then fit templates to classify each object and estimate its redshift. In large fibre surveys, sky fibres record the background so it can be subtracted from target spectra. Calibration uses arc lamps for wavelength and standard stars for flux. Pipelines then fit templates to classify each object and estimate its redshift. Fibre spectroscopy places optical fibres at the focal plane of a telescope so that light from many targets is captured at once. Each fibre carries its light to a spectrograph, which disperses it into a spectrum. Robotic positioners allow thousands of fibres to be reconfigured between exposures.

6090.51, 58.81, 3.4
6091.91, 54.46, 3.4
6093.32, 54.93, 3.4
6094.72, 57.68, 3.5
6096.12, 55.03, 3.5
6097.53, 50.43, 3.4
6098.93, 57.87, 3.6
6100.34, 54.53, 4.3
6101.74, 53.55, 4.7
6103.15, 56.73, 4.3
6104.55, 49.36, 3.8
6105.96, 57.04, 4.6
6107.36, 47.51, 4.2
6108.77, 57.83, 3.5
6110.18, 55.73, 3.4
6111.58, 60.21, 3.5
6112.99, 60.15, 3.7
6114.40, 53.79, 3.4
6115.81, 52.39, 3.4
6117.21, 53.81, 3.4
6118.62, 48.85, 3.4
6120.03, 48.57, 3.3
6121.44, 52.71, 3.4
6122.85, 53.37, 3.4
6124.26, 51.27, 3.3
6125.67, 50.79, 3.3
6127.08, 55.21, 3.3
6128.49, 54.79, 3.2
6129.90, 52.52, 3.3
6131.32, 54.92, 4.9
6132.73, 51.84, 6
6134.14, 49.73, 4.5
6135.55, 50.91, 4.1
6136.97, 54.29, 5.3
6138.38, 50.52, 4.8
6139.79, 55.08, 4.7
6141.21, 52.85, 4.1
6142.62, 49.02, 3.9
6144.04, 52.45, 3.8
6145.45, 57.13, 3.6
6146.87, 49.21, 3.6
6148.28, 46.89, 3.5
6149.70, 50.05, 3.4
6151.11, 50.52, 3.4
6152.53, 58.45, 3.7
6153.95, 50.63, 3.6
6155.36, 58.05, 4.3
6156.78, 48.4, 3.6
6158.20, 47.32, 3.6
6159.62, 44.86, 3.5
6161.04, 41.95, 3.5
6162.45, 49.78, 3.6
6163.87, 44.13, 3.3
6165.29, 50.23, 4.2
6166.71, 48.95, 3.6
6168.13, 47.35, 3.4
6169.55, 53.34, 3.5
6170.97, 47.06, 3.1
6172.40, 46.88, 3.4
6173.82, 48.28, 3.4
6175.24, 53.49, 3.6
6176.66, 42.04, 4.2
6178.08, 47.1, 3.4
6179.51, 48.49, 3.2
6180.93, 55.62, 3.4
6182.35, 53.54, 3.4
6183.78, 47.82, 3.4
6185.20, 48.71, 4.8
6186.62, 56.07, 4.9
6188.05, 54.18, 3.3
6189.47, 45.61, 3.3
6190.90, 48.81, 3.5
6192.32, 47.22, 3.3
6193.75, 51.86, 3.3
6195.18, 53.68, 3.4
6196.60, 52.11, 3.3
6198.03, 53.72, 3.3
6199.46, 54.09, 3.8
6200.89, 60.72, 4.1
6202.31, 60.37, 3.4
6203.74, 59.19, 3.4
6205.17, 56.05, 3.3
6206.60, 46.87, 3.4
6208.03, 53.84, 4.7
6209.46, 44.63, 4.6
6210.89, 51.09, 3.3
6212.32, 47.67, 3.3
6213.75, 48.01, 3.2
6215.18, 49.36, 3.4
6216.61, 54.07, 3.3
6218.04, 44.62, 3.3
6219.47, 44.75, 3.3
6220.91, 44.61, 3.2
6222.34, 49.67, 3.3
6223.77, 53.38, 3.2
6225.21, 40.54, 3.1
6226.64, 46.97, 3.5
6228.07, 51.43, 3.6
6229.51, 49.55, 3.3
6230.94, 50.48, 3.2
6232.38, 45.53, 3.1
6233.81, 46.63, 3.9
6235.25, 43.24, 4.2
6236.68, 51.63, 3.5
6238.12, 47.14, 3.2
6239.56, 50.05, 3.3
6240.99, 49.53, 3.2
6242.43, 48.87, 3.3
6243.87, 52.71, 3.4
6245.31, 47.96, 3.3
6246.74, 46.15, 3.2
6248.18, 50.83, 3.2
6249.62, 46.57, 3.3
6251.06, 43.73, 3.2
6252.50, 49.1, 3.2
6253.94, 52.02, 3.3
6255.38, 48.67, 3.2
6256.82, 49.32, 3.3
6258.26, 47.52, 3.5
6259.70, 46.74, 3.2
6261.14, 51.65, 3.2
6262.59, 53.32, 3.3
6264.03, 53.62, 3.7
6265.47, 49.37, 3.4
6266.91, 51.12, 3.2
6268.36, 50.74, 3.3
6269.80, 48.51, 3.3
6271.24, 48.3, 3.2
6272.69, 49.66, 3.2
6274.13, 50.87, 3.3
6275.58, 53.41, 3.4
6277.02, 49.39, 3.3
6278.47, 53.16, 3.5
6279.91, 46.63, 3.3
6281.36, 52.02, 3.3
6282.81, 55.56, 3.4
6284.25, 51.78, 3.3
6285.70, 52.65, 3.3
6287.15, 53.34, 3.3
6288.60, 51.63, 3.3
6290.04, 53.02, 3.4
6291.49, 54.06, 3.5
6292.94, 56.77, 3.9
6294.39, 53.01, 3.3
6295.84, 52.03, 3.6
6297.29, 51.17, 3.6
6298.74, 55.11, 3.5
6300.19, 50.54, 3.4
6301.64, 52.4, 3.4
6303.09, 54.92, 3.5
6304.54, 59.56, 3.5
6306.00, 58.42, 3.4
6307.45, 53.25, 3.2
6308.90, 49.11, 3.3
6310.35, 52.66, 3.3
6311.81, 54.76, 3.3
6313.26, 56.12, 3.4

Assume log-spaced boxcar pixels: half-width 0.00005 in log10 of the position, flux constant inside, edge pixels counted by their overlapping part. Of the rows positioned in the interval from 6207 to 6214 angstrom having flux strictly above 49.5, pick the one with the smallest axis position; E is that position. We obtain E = 6208.03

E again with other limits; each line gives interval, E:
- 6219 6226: 6222.34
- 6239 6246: 6239.56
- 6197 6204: 6198.03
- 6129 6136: 6129.90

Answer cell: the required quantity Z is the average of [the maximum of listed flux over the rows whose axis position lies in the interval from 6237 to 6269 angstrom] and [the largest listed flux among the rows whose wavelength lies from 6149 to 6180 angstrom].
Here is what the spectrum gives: 56.0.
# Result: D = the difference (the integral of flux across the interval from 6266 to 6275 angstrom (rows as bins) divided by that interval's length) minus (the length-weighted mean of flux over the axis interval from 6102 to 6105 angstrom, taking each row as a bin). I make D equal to -4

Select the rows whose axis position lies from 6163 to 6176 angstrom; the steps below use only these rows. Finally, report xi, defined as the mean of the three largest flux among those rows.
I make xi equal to 52.4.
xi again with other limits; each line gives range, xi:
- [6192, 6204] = 60.1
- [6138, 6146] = 55.0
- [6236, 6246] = 51.5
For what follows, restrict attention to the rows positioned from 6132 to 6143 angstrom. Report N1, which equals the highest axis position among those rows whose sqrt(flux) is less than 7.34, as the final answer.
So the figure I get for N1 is 6142.62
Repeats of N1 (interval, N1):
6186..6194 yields 6193.75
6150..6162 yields 6161.04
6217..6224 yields 6223.77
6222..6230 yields 6229.51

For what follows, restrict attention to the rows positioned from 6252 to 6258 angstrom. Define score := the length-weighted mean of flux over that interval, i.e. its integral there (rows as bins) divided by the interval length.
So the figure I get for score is 49.6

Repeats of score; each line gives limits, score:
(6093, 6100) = 55.2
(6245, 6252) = 47.1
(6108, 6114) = 58.1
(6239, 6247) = 49.4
